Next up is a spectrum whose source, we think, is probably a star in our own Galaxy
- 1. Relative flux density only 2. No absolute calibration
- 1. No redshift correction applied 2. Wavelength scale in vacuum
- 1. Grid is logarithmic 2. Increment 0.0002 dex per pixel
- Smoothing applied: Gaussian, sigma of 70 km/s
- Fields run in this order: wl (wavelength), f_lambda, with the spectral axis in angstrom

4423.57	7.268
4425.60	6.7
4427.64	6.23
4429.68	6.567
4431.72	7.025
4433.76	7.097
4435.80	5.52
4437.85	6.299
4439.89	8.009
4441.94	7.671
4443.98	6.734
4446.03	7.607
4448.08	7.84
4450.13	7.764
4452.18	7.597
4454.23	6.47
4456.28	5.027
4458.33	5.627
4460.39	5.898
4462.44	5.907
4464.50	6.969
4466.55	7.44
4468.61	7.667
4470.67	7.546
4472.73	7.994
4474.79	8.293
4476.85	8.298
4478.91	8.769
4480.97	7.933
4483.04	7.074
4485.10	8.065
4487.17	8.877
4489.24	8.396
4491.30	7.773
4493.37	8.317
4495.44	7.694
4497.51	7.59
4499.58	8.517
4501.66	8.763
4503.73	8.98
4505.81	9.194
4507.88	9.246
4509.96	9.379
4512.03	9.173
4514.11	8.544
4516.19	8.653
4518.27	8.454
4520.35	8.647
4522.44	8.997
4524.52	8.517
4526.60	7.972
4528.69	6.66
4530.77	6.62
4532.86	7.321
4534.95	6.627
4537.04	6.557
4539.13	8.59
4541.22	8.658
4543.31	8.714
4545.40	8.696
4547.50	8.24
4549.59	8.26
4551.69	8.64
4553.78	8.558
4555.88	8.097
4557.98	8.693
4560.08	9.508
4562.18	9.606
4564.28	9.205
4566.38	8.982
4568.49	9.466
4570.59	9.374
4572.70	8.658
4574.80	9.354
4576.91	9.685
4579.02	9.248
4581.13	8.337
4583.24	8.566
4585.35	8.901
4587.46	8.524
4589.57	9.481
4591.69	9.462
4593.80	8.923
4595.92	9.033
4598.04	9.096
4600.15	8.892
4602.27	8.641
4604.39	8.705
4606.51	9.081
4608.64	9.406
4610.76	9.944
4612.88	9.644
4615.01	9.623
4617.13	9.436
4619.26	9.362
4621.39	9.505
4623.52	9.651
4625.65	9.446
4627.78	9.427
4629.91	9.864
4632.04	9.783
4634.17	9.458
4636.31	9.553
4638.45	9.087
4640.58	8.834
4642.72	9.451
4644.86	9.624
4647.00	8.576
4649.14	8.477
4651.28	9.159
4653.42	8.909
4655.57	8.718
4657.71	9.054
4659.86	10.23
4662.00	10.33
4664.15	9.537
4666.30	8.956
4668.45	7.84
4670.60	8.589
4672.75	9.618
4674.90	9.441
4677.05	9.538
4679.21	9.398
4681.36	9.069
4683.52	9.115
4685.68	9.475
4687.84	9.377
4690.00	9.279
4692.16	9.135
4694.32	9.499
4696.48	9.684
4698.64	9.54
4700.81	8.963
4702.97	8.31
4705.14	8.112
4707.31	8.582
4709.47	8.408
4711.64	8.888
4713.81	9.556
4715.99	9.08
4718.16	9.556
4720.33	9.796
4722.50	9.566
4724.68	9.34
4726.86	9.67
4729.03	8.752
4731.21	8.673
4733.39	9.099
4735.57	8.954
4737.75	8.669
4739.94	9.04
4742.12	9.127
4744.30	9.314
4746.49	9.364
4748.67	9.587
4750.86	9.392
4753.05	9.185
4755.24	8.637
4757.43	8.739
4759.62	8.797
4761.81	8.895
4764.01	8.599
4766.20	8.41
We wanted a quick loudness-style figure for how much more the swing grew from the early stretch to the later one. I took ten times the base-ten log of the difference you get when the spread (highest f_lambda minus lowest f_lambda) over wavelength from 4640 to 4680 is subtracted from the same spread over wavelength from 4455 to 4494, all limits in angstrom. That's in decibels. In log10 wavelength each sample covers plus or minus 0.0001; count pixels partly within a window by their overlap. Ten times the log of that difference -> 1.3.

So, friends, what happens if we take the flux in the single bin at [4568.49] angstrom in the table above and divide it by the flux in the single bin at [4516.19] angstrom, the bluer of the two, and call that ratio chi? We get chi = 1.09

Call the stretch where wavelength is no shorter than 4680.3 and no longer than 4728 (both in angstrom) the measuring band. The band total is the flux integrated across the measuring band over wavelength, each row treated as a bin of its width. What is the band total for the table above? 438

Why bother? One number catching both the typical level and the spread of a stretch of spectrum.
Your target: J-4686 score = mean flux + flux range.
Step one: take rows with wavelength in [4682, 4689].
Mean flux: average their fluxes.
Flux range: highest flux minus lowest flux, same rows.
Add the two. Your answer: 9.7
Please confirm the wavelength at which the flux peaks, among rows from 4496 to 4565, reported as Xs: 4562.18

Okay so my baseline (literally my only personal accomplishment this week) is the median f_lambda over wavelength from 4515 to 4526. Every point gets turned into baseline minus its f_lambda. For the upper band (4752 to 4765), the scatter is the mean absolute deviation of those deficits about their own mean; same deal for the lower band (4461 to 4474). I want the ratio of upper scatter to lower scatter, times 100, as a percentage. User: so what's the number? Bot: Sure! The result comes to 28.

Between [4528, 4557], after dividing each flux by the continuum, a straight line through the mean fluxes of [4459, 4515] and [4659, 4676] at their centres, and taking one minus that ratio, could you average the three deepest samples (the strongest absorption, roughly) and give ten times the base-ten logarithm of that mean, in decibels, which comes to -6.7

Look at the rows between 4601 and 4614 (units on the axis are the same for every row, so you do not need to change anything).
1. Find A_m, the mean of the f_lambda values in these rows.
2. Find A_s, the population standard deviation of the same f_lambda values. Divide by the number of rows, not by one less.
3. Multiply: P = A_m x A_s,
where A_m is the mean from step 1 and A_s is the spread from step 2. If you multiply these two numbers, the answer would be 4.4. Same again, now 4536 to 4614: 5.3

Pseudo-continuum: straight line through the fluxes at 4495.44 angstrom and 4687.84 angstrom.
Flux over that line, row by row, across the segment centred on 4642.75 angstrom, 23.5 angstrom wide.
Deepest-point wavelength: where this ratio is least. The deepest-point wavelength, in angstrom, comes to 4649.14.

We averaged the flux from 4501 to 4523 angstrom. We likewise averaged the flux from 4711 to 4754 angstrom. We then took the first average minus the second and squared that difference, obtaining 0.1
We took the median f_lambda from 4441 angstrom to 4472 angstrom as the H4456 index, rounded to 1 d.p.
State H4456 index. 7.4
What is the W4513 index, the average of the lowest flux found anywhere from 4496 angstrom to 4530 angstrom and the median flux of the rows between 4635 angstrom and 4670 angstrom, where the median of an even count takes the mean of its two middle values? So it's 7.9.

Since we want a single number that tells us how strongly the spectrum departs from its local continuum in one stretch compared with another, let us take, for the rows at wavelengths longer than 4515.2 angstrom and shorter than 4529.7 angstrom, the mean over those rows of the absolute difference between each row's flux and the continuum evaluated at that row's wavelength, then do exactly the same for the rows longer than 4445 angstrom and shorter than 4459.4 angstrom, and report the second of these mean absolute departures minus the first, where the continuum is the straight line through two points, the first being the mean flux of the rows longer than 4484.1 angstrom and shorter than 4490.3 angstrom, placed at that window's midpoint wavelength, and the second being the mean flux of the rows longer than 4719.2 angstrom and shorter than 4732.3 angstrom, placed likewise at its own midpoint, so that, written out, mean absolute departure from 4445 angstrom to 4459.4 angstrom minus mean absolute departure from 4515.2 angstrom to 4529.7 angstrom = 1.0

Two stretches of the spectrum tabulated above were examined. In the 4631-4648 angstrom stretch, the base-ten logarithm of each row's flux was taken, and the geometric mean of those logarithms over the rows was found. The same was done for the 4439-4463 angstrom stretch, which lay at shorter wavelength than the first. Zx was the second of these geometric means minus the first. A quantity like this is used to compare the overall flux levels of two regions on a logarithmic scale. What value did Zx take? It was -0.140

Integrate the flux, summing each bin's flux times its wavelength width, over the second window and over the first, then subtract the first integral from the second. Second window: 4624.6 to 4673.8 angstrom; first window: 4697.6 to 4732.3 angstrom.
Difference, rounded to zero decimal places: 141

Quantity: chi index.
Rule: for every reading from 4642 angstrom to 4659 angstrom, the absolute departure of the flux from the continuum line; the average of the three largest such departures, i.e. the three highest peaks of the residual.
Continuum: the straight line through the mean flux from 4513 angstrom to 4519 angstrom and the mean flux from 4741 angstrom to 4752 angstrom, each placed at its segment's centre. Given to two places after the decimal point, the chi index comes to 0.54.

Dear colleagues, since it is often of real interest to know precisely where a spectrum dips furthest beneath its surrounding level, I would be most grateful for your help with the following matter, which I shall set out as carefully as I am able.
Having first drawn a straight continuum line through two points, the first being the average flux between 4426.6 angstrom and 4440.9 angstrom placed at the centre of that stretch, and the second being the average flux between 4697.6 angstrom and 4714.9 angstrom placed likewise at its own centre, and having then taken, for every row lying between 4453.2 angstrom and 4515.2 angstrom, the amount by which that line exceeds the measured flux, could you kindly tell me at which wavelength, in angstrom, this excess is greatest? 4456.28 angstrom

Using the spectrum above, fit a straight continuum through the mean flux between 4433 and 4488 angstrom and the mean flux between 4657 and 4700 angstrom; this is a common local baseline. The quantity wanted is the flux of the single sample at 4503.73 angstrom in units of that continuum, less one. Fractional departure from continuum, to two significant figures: 0.17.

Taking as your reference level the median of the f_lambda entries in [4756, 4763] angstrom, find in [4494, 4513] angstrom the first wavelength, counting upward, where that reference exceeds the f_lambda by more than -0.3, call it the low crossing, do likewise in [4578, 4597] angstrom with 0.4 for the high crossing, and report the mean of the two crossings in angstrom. 4538.3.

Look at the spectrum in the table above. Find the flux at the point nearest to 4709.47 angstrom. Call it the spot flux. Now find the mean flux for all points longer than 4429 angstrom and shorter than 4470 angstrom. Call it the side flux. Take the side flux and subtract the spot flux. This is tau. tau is -1.6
